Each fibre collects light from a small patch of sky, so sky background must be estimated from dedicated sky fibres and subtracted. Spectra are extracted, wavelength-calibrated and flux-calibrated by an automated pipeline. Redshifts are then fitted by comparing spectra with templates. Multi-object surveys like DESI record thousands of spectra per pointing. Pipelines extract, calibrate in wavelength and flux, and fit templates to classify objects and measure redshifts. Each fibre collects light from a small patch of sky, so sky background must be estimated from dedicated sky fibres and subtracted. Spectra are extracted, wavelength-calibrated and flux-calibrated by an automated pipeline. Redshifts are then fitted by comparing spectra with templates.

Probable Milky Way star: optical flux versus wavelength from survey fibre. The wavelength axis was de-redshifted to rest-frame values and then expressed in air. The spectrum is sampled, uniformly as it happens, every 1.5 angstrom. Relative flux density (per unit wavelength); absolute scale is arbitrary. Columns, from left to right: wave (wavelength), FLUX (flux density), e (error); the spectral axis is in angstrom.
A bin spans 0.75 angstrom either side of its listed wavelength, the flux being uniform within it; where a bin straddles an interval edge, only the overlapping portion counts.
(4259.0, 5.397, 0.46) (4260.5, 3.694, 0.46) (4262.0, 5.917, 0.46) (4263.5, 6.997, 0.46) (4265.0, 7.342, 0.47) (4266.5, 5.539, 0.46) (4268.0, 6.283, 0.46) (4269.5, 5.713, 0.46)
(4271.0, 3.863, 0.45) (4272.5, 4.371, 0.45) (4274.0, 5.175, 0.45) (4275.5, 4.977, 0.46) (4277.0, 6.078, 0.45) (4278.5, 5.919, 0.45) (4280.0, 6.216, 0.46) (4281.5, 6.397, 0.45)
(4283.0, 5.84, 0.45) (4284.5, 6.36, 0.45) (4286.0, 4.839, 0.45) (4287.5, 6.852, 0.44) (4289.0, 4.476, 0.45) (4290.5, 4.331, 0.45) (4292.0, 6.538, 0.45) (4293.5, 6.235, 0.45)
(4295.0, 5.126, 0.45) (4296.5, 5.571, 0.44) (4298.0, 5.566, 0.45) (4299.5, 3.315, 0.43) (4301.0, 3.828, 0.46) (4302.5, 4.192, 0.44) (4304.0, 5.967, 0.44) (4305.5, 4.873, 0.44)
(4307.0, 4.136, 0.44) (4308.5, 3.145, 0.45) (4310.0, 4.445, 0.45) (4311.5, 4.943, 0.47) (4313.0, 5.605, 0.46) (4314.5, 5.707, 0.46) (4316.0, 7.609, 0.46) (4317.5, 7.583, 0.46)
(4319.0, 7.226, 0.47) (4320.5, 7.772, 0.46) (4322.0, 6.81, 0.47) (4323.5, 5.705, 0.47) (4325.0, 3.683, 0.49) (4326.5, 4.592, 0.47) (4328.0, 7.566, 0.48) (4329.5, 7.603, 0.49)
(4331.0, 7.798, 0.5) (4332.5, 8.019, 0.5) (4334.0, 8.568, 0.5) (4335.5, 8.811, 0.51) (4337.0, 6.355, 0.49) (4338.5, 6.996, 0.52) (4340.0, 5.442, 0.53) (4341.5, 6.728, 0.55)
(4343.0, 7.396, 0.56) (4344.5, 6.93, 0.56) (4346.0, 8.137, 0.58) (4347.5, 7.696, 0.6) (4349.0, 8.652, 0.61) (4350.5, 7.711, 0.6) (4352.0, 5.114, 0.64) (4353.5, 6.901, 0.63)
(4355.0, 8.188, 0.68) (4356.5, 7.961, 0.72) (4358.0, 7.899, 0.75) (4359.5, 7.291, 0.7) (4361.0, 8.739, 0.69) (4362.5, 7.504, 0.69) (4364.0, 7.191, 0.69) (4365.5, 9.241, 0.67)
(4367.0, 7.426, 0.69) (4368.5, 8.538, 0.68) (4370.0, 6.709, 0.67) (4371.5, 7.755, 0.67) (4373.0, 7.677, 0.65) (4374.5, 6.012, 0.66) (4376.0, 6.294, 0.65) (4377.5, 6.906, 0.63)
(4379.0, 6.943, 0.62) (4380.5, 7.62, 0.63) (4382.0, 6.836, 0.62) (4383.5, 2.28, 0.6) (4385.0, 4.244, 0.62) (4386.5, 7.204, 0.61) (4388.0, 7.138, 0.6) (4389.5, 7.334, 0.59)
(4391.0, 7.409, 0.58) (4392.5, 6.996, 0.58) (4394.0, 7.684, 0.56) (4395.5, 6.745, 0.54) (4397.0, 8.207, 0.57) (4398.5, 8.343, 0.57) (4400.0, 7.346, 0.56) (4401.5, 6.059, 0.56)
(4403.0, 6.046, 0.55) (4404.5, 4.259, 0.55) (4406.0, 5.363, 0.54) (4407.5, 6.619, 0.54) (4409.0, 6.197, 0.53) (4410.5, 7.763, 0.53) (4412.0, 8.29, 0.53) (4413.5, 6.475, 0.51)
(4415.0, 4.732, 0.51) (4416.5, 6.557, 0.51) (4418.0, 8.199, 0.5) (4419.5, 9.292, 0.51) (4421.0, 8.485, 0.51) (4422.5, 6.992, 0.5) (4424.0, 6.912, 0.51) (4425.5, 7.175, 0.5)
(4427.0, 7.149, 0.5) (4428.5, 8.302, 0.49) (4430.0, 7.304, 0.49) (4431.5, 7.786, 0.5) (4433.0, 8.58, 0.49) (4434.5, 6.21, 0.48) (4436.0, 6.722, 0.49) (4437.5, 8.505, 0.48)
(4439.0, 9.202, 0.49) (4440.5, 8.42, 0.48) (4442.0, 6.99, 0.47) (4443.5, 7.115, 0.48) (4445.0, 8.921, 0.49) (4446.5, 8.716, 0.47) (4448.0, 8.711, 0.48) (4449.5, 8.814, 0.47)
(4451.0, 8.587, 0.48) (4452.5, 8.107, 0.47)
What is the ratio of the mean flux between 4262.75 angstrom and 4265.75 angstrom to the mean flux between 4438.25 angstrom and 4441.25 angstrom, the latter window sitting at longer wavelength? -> 0.81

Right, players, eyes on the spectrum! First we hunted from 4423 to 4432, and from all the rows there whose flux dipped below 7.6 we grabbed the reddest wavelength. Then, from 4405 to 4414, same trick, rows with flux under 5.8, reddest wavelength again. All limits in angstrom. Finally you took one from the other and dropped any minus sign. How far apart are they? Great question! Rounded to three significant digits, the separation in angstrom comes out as 24.0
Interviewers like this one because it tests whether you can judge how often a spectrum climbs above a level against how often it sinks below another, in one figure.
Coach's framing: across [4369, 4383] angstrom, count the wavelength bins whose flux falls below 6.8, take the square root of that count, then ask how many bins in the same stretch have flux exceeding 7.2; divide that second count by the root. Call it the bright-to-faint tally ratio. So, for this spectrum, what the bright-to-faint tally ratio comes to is 1.7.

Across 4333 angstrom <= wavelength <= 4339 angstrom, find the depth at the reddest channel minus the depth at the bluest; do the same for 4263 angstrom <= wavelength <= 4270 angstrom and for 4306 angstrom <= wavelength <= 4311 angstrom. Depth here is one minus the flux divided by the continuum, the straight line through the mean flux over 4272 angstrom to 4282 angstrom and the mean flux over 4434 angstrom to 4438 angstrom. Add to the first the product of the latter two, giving 0.3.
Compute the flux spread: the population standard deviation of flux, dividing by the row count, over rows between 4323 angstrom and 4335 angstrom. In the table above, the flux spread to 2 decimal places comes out 1.68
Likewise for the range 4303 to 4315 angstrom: 0.88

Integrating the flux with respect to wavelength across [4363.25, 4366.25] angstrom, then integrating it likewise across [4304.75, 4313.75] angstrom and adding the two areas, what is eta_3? 65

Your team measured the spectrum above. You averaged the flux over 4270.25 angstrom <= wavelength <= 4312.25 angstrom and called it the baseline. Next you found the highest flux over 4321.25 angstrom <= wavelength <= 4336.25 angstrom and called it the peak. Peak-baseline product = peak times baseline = 45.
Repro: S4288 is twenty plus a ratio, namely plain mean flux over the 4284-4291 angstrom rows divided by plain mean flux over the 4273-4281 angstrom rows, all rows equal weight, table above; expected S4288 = 20.95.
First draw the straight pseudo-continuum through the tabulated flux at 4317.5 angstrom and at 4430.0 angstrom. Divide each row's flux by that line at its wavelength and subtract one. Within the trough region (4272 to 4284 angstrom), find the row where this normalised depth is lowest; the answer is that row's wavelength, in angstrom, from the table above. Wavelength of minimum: 4272.5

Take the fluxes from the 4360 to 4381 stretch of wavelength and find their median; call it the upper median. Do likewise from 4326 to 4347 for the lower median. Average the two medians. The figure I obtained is 7.5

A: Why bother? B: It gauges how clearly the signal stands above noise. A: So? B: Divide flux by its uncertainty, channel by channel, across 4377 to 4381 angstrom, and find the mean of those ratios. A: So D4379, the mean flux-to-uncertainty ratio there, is 11.4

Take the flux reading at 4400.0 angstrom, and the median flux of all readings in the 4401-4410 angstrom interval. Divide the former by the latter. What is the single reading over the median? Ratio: 1.2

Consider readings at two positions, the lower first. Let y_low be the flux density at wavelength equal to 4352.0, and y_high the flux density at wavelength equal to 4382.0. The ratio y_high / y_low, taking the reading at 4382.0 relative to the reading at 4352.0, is 1.34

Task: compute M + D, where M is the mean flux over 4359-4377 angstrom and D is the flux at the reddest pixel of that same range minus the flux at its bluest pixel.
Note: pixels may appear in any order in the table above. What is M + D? 6.53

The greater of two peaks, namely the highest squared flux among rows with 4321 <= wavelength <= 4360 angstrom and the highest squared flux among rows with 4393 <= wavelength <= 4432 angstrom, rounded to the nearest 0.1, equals 86.3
